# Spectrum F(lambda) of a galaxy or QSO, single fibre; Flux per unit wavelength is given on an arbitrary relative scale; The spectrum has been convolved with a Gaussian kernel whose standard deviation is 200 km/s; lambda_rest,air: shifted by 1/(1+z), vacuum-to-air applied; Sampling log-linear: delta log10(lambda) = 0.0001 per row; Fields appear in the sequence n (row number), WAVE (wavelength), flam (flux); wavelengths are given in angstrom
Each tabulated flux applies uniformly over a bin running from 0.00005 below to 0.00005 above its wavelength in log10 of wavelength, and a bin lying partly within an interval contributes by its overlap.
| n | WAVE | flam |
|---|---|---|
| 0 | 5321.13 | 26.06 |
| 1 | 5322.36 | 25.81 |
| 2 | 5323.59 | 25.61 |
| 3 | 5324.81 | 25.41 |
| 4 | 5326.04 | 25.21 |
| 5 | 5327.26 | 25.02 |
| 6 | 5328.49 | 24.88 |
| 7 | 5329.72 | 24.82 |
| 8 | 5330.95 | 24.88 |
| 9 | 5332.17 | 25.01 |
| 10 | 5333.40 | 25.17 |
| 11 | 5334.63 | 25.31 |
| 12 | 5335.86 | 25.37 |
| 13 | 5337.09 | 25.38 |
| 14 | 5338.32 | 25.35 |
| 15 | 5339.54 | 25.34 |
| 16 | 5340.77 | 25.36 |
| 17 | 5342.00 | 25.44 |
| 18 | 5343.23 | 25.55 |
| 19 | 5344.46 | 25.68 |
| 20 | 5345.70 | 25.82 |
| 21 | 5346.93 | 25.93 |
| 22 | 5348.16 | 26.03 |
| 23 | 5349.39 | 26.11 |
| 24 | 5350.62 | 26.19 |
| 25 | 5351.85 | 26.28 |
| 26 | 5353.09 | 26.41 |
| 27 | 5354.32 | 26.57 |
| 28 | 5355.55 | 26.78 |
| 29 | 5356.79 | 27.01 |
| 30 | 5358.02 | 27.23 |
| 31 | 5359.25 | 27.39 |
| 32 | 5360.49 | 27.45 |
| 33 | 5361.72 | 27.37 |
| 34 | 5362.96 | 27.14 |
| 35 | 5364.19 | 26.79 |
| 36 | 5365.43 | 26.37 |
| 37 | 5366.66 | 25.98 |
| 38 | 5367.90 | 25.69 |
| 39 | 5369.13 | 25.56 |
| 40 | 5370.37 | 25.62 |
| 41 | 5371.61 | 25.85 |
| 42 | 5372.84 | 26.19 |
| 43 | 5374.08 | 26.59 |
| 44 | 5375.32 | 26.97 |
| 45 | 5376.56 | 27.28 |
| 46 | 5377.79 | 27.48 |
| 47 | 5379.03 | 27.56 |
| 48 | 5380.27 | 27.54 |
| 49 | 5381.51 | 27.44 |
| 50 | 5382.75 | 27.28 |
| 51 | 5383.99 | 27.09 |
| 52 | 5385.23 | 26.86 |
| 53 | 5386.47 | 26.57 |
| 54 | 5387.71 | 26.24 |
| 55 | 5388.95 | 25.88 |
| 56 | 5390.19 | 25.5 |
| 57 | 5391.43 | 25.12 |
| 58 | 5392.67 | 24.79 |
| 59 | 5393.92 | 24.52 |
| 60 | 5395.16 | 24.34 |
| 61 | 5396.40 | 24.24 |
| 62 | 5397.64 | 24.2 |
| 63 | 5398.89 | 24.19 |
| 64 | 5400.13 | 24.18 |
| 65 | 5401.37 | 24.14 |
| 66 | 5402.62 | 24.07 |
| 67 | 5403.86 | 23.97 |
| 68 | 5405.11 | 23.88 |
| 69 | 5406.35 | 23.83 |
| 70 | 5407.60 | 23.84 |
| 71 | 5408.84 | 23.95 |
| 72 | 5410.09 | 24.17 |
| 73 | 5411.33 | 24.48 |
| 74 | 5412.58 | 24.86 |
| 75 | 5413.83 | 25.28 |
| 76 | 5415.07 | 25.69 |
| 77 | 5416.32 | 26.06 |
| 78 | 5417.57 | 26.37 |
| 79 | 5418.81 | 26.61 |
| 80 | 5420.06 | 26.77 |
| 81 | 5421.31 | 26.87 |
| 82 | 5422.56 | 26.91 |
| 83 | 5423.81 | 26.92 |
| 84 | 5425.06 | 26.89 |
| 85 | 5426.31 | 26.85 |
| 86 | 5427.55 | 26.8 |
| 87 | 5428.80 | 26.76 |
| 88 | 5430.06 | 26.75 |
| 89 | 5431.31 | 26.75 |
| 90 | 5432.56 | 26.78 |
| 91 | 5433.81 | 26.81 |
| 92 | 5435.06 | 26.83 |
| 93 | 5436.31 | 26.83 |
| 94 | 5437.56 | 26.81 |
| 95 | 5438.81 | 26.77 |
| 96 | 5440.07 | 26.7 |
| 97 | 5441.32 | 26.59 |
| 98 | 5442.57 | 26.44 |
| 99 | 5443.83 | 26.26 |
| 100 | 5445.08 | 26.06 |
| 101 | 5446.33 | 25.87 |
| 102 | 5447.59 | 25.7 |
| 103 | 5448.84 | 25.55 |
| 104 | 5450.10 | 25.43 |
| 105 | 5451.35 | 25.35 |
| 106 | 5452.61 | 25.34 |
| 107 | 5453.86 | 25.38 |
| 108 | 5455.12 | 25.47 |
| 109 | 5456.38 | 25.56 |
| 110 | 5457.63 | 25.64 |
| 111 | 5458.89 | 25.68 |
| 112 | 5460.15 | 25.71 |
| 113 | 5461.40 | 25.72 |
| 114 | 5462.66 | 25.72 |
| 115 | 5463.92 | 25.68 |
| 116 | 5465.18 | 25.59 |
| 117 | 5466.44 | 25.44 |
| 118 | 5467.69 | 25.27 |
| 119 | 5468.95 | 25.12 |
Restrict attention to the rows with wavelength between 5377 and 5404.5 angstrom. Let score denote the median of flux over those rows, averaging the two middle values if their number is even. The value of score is 25.3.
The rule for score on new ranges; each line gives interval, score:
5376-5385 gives 27.4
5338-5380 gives 26.2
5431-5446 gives 26.8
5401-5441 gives 26.7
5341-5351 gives 25.9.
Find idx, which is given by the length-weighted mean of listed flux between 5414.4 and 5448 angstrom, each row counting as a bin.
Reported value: 26.6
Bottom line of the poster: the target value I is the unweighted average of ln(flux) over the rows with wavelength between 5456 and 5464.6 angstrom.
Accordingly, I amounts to 3.25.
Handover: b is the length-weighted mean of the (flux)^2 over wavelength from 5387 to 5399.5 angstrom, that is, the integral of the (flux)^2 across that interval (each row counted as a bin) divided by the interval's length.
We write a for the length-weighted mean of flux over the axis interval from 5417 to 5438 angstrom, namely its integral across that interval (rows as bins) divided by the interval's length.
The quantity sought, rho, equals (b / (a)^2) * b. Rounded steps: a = 26.8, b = 621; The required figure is 537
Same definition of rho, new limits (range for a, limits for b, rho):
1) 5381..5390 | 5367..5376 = 648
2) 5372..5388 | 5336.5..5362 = 648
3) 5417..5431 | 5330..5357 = 613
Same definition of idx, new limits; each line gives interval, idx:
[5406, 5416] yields 24.6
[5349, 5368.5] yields 26.7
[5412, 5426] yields 26.3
